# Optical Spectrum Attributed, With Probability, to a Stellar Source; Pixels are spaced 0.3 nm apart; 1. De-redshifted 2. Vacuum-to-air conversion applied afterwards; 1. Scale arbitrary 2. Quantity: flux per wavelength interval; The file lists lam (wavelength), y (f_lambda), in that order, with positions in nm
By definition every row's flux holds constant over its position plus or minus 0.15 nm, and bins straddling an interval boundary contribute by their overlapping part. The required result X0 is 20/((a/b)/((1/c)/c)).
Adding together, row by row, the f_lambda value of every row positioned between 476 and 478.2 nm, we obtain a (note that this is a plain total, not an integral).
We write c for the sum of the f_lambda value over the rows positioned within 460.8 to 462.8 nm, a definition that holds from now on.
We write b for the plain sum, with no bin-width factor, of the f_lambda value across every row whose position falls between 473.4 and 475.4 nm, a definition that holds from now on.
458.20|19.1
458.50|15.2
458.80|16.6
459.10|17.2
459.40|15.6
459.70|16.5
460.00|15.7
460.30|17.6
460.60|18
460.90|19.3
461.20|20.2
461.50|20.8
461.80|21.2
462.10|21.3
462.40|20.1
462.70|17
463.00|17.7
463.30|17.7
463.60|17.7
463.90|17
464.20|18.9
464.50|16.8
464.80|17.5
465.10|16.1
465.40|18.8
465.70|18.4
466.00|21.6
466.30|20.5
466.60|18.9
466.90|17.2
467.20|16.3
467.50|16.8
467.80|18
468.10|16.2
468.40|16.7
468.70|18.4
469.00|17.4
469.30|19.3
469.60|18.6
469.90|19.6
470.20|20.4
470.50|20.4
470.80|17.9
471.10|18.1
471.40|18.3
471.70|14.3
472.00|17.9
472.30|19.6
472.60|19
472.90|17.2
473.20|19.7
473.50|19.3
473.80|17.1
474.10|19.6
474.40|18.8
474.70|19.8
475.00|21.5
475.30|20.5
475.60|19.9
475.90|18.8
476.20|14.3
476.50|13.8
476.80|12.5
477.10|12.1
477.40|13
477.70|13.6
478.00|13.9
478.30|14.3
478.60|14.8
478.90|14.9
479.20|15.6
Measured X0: 0.0015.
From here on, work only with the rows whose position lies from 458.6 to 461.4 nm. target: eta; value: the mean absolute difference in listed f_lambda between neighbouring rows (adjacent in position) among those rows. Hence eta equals 1.05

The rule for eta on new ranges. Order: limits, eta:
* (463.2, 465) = 1.08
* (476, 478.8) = 0.61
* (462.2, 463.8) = 0.95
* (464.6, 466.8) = 1.73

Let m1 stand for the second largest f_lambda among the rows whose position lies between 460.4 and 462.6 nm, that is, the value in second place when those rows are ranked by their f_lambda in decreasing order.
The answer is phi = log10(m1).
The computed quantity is 1.33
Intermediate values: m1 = 21.2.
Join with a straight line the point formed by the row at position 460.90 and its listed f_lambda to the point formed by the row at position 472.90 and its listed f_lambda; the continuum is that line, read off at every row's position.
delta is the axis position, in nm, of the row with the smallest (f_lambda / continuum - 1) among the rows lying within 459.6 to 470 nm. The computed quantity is 460.00 nm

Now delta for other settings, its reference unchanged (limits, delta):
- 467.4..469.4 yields 468.10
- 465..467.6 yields 465.10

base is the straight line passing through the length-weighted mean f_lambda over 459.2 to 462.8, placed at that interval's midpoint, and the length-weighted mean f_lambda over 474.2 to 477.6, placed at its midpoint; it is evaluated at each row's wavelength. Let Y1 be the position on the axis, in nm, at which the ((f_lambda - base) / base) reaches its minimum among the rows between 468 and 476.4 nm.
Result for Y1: 471.70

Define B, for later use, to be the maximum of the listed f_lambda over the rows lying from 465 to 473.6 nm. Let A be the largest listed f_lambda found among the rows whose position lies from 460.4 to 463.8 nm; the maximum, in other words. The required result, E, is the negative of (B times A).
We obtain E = -460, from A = 21.3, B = 21.6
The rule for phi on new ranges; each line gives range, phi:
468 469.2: 1.24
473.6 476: 1.31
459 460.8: 1.25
